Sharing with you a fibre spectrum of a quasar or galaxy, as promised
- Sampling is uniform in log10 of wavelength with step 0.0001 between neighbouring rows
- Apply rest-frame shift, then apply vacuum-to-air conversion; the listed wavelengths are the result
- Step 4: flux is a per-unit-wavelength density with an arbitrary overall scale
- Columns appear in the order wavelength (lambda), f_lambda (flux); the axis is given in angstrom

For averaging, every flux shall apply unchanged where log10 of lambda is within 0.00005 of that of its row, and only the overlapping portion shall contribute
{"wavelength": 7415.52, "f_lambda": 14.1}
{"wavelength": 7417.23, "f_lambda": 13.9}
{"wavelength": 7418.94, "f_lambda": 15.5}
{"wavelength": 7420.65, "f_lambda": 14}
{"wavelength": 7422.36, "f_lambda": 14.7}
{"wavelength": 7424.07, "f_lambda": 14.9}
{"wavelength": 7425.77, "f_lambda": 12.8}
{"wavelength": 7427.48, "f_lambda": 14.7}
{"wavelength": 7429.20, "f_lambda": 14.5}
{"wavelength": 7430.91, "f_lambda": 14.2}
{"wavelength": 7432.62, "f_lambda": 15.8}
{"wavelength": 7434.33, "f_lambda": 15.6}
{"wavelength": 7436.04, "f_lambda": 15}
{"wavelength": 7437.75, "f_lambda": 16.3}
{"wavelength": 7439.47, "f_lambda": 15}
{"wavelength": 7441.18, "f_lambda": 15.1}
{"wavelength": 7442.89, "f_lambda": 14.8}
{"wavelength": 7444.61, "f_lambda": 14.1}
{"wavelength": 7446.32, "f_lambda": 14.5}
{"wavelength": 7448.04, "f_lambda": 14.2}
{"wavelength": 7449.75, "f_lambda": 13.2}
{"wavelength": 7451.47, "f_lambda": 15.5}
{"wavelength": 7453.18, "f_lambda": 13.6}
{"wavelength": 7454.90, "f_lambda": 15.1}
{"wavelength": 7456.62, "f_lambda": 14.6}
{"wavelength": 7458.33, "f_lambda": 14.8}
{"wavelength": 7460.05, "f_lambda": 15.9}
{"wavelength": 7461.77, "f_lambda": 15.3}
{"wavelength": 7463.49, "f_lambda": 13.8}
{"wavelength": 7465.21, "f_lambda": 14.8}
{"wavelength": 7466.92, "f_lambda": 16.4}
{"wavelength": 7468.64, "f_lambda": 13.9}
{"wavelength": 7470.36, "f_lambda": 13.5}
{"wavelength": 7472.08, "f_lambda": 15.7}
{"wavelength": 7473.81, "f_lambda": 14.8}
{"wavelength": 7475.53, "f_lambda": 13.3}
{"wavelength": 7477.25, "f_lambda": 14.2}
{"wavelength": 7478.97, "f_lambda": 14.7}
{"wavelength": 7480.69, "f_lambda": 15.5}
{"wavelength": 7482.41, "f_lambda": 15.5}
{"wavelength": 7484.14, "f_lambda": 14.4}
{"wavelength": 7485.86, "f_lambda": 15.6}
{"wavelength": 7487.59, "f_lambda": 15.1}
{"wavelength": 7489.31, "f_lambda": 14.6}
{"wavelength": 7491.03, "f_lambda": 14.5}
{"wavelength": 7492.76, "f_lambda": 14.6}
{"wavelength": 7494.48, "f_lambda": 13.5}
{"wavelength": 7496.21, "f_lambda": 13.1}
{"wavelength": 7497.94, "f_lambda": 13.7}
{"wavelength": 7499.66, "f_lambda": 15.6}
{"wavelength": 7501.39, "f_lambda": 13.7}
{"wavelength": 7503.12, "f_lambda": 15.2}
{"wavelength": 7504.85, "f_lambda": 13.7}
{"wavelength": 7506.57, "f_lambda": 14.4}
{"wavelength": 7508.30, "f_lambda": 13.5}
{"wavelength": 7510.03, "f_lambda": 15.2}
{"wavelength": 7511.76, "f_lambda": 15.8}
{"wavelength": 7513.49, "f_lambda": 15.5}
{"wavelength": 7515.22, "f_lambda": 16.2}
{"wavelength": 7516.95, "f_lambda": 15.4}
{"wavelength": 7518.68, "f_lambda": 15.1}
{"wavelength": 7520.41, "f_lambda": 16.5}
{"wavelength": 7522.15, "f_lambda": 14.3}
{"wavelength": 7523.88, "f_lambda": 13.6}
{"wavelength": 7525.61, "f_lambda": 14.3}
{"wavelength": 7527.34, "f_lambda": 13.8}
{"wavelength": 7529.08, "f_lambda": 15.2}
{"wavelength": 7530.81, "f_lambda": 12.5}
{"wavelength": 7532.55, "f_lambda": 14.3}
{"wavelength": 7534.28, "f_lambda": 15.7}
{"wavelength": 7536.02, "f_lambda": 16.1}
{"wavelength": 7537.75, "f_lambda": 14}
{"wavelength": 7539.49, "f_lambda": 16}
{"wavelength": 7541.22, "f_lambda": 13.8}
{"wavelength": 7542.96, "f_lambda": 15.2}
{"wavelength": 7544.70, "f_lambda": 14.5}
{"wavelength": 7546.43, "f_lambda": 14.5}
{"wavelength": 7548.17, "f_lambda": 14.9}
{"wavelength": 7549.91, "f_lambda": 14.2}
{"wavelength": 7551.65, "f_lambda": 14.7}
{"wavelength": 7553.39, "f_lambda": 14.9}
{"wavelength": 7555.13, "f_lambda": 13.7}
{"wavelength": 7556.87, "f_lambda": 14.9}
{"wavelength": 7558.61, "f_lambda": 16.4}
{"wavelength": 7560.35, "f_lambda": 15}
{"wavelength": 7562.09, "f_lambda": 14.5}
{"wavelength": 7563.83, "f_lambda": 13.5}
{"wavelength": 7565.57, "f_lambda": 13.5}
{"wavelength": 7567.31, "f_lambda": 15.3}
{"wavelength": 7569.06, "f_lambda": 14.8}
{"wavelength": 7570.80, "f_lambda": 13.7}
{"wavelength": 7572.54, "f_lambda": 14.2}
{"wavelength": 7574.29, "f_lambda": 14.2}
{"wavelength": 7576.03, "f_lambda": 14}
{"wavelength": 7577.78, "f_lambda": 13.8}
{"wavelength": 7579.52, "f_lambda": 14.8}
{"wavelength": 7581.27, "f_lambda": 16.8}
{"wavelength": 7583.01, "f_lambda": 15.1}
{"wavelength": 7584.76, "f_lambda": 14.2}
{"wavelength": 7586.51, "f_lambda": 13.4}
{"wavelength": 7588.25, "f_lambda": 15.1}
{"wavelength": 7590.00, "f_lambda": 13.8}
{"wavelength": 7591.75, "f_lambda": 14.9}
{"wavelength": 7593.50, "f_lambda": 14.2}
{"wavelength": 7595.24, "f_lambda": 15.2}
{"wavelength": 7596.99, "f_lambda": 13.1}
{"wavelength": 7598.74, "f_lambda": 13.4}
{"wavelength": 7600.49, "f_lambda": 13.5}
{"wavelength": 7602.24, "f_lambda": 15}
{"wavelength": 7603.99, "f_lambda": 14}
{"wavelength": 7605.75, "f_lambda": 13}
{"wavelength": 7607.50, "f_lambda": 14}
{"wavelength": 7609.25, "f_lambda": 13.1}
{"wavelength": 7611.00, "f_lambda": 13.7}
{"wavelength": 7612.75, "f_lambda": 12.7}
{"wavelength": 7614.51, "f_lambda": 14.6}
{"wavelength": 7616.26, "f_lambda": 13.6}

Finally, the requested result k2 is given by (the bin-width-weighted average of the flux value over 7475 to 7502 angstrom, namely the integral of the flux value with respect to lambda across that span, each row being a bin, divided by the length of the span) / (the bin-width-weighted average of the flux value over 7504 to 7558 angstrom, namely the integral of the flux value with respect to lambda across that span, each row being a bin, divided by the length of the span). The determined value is 0.984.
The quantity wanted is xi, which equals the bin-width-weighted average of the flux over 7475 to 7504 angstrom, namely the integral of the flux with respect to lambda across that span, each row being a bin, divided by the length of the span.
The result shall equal 14.5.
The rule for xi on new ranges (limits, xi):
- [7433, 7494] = 14.8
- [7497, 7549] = 14.7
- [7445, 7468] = 14.7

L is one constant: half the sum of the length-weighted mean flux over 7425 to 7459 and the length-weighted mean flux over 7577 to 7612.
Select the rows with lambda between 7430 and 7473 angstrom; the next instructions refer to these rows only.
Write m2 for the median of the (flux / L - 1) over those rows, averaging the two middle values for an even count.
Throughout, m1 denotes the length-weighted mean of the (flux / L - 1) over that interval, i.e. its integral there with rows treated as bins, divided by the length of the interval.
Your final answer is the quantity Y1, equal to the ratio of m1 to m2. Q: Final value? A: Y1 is 1.1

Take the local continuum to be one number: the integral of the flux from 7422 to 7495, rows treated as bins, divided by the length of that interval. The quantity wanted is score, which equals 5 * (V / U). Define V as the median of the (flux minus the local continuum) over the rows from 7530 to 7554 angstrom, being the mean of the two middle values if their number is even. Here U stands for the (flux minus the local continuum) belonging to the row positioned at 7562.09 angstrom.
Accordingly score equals 2.7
